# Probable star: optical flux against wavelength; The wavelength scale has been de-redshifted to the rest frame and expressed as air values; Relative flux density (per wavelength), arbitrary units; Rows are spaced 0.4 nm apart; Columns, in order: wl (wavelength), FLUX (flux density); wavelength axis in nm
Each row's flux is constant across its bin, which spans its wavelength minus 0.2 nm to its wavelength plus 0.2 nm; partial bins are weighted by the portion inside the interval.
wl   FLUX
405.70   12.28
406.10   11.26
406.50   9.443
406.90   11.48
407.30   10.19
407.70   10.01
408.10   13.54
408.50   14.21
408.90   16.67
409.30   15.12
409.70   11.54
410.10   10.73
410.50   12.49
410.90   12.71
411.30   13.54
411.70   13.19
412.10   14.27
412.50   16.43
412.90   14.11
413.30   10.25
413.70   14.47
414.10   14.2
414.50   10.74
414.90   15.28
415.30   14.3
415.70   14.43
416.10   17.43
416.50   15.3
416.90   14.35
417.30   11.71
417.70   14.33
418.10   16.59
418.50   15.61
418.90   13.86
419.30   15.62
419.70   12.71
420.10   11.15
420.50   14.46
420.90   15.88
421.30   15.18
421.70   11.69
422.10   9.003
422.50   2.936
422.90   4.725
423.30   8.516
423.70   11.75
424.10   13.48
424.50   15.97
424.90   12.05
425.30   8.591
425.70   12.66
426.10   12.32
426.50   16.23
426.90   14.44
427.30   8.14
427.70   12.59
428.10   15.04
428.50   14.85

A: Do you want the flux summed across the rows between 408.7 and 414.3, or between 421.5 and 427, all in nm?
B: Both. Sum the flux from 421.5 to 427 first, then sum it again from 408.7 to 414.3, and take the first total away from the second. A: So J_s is 35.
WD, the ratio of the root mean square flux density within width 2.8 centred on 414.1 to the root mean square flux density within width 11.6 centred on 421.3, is 1.01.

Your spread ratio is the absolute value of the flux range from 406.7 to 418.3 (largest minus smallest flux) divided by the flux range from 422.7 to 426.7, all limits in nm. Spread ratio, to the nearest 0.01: 0.64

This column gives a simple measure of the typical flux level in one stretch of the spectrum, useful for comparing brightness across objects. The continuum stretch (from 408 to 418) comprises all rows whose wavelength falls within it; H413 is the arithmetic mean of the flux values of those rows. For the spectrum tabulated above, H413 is 13.8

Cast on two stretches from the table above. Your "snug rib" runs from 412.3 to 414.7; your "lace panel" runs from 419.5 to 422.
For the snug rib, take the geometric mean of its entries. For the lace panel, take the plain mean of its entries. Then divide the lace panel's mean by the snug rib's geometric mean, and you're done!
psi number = 1.0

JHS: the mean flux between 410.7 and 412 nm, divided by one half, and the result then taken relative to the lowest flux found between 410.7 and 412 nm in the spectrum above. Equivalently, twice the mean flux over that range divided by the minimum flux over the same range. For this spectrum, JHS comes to 2.1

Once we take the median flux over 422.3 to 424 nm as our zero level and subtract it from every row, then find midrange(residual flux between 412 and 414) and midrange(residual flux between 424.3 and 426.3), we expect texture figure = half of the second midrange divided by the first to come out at 0.42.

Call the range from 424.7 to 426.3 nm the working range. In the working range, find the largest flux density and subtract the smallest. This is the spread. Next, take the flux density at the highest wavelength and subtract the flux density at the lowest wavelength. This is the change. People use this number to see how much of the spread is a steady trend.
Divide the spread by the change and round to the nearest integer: 15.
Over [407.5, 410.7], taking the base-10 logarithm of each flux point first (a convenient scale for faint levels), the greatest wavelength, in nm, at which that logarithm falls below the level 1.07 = 410.10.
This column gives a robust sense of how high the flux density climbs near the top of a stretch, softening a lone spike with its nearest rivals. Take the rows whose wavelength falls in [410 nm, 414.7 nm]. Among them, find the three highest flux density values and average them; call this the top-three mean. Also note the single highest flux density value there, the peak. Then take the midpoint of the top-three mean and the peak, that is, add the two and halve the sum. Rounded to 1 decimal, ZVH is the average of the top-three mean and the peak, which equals 15.7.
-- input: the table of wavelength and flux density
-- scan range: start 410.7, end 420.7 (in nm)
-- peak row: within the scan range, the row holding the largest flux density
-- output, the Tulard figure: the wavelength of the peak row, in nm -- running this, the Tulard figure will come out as 416.10 nm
